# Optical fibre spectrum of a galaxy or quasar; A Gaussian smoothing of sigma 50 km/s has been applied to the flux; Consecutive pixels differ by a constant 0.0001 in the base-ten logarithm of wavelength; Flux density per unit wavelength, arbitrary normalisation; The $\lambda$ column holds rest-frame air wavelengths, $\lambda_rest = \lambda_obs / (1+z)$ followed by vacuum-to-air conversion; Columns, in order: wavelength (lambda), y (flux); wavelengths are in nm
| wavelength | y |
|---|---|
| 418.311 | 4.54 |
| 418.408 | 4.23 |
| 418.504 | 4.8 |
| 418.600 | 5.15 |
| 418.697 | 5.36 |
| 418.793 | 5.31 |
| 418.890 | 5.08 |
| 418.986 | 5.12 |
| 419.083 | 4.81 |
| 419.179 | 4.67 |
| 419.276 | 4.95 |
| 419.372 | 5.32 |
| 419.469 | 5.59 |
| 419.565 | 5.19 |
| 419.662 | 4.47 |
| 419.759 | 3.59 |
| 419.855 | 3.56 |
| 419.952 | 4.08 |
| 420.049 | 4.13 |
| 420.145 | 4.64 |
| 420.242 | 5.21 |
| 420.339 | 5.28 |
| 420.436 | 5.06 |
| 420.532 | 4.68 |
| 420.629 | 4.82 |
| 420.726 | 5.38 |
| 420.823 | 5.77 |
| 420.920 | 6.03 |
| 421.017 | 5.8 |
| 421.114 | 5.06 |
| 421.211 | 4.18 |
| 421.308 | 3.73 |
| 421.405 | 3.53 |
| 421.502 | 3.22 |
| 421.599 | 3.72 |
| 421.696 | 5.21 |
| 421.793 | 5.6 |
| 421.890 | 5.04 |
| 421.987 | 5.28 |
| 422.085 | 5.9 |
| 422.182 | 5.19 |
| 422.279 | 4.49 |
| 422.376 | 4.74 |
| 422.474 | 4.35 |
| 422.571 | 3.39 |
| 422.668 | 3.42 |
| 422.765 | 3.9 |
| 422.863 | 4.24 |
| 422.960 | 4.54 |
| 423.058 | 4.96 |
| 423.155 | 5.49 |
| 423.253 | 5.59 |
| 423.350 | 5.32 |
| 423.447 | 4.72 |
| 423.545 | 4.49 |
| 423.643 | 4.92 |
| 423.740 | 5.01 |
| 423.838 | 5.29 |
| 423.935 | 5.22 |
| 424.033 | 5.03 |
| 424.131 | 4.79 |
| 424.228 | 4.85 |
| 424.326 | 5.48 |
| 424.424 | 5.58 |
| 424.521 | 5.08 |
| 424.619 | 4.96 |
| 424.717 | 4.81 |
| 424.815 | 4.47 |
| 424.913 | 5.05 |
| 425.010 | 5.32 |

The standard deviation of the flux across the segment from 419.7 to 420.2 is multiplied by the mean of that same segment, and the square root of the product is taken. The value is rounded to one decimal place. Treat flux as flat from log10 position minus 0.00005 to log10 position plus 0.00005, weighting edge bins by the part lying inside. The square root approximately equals 1.3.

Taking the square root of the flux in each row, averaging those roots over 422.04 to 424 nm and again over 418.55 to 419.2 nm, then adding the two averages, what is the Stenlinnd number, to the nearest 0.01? 4.43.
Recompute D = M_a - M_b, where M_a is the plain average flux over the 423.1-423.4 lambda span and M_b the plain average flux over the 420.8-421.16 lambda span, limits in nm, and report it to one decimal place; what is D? -0.2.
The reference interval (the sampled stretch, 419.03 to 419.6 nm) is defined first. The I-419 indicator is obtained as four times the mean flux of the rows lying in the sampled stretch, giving 20.4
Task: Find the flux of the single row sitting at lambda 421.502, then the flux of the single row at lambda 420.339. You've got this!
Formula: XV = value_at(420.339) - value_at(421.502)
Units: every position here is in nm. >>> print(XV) 2.1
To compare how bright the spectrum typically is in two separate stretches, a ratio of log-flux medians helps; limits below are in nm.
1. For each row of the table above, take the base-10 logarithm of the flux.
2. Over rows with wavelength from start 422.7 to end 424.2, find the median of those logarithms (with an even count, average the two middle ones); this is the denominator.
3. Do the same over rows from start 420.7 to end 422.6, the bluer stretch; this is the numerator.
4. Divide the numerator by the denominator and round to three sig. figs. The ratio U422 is 1.01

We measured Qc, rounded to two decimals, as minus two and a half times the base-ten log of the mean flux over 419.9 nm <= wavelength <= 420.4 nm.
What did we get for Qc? -1.67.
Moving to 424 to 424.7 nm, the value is -1.77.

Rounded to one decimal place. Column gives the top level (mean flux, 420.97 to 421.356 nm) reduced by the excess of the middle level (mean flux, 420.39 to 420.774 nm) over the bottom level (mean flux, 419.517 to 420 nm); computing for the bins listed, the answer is 3.9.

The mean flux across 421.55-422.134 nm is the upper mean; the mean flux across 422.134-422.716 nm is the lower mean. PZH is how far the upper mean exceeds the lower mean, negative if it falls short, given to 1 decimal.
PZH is 0.9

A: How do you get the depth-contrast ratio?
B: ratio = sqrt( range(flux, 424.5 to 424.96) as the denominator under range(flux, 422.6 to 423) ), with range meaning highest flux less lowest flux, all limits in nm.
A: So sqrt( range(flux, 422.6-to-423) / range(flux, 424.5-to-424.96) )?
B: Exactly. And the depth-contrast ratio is 1.36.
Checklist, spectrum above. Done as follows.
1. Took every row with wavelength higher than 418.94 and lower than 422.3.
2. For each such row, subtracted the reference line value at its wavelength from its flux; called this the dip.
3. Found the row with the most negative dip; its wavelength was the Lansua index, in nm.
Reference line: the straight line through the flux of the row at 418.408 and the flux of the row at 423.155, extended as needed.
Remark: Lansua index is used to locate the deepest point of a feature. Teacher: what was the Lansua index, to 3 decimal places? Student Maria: 421.502 nm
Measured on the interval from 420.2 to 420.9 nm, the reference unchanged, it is 420.532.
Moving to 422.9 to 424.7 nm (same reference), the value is 423.545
